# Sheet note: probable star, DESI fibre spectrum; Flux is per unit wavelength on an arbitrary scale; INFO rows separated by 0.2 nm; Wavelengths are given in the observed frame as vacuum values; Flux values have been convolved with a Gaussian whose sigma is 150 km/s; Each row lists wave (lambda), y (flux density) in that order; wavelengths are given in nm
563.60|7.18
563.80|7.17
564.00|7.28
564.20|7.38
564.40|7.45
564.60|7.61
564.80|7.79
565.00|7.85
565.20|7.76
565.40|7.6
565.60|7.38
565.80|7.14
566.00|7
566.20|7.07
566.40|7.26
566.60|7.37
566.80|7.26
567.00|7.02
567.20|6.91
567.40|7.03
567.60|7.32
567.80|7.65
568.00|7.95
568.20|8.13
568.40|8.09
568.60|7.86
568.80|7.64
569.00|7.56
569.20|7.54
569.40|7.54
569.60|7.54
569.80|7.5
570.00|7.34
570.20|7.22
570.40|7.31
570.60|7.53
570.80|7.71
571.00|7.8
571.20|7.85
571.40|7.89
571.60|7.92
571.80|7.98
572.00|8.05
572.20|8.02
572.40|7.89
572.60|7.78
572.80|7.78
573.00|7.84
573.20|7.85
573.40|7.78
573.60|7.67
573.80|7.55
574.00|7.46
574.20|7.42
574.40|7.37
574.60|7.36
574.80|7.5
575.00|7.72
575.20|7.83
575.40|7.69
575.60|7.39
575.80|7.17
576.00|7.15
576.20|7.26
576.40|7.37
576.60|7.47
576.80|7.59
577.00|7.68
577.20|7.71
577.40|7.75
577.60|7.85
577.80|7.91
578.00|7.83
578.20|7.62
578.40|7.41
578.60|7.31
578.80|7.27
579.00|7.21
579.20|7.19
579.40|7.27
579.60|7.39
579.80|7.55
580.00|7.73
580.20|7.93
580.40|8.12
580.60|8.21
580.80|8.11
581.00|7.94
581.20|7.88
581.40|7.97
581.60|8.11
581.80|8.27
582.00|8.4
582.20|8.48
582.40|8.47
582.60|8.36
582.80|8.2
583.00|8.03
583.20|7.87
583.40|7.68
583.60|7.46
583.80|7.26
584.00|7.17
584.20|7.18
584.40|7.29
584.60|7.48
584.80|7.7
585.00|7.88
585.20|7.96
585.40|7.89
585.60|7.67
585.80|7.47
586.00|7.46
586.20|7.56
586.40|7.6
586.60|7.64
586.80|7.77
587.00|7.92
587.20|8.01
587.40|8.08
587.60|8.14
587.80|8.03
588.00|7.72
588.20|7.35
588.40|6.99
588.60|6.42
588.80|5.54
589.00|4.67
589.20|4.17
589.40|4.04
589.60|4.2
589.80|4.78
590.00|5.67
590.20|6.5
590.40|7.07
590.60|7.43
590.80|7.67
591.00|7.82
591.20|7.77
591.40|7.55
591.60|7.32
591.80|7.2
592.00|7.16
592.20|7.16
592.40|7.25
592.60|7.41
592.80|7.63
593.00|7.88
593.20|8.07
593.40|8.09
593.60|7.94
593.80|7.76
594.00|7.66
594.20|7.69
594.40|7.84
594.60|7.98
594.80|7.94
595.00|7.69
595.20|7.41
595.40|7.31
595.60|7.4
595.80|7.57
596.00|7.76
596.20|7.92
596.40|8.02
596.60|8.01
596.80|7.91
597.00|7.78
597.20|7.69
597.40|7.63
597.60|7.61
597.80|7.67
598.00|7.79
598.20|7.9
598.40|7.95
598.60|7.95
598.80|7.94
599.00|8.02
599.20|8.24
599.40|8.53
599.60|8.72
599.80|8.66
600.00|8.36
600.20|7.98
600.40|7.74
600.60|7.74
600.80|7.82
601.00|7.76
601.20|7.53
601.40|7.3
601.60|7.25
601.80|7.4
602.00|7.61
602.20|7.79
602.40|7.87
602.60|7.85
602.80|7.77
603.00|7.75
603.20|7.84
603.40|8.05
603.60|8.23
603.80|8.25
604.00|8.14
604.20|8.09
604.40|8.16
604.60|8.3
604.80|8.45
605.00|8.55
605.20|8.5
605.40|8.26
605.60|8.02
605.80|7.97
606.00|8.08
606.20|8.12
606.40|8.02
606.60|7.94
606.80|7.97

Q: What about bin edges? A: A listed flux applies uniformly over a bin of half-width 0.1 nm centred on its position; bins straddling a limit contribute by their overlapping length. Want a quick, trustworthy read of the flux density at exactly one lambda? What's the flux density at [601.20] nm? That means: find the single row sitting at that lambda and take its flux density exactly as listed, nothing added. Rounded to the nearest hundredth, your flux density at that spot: 7.53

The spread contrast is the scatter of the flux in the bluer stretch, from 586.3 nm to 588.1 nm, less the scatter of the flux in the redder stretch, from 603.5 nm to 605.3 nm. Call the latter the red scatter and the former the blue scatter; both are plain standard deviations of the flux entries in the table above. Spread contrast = 0.03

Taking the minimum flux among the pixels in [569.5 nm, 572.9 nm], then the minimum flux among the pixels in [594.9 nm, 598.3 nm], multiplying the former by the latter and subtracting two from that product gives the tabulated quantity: 50.8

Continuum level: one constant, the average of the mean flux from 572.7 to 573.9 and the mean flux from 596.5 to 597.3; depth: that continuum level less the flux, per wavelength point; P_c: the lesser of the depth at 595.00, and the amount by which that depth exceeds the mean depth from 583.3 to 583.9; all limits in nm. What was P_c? -0.22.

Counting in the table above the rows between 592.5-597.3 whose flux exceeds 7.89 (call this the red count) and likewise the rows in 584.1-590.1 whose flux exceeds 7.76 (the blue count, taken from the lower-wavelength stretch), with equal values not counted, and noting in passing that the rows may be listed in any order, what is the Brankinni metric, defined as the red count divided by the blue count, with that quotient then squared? 1.00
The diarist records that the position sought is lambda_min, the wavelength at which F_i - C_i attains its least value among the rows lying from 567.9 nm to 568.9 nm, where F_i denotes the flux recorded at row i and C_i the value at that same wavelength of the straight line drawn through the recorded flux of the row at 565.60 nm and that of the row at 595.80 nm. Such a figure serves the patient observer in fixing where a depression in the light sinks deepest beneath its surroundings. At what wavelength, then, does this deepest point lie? 568.80 nm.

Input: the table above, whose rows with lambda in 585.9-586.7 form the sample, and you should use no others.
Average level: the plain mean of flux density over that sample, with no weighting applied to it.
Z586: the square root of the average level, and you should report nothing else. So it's 2.75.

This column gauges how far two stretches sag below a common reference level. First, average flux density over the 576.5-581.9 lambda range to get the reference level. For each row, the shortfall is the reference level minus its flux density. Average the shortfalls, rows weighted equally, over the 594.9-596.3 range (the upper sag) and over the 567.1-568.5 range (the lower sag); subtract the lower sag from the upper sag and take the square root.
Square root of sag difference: 0.05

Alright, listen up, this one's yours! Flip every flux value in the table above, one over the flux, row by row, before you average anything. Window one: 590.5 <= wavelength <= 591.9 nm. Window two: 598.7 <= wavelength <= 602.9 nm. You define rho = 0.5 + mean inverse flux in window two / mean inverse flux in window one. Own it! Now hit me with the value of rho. 1.46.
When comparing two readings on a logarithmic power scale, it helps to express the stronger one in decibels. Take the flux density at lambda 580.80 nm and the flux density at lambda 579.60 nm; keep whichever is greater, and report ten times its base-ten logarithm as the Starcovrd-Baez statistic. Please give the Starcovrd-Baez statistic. 9.09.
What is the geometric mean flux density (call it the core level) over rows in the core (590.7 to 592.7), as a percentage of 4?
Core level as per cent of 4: 186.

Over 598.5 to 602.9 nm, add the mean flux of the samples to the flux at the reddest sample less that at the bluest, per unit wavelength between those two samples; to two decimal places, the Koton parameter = 7.86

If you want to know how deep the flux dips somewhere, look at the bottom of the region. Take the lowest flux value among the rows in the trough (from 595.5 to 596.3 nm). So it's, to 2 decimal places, 7.40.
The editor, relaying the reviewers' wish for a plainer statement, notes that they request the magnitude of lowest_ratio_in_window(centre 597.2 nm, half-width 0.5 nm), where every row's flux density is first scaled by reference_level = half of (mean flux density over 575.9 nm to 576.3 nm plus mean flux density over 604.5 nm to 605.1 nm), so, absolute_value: 0.973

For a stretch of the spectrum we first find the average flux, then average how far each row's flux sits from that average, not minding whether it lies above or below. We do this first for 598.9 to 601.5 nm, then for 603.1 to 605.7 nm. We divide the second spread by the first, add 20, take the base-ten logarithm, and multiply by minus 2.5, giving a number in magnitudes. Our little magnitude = -3.28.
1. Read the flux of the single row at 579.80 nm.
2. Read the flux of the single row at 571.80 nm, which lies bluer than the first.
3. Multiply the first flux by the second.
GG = 60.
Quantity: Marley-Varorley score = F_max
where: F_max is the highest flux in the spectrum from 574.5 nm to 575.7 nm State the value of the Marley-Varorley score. 7.83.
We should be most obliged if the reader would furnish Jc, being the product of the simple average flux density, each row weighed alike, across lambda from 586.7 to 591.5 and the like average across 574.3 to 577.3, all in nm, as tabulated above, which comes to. 50.3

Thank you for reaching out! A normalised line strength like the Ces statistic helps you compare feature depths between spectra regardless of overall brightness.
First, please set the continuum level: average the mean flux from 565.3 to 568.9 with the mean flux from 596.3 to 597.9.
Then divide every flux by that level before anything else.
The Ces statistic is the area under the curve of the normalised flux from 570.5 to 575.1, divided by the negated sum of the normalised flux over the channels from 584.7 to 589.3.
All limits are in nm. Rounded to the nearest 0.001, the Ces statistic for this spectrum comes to -0.212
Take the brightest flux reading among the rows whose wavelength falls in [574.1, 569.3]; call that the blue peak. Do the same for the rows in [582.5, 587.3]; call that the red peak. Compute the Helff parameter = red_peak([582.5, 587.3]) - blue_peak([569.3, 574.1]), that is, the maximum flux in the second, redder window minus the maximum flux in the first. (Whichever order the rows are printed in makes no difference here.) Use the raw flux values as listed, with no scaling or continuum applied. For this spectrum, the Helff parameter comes 0.3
